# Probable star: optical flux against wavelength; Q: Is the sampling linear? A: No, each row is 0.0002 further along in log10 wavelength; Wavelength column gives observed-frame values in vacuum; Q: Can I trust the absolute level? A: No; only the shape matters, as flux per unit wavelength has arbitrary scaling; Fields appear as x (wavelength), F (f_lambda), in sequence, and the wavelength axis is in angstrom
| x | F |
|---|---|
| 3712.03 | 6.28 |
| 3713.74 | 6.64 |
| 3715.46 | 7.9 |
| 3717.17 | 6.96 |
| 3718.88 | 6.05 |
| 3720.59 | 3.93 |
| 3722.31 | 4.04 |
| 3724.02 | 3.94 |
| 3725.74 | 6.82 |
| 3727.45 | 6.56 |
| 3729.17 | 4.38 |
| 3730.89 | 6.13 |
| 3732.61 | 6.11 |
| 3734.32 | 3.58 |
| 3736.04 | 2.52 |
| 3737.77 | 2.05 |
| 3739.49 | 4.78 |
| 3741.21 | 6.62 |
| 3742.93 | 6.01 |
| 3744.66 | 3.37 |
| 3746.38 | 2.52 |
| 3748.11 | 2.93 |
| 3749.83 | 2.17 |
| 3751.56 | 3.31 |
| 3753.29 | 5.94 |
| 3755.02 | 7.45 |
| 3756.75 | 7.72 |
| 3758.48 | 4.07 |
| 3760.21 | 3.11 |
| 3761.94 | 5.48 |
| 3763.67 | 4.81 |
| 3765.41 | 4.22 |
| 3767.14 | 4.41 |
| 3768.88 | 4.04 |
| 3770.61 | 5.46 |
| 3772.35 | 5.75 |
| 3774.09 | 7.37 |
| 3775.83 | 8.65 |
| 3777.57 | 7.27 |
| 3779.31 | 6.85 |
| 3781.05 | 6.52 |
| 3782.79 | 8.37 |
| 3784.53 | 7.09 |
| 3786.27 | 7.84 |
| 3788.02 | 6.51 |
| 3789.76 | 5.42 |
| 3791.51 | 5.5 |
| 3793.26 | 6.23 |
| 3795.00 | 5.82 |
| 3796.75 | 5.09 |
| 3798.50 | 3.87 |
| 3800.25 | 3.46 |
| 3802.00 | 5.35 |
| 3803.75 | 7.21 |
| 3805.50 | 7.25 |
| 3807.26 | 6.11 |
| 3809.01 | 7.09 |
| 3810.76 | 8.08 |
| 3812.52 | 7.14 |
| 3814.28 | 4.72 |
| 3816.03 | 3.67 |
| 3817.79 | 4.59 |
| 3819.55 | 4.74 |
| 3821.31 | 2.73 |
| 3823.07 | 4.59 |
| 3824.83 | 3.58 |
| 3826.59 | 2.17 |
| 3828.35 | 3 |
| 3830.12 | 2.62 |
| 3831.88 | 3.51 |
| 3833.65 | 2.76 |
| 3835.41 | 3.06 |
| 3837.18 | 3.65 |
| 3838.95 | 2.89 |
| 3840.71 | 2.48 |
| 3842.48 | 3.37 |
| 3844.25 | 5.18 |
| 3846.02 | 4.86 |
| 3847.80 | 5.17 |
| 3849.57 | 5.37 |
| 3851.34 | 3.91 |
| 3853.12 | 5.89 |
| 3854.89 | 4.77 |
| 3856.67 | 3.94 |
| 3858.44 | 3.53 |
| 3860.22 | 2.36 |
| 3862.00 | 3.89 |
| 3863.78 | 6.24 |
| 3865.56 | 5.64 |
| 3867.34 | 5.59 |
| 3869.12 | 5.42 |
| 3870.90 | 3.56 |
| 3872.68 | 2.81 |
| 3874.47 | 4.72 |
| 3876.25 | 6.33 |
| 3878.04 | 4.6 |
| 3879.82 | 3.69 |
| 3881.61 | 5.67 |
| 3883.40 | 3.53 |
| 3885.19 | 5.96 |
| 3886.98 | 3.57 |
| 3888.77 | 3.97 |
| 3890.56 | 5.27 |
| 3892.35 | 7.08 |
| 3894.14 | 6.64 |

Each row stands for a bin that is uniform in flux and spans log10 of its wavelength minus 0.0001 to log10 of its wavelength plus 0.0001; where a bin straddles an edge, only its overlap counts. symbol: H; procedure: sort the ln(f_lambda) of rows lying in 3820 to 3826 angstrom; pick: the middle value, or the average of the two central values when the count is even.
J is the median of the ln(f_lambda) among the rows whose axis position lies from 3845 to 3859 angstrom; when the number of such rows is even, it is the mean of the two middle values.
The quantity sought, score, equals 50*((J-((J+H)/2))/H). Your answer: 6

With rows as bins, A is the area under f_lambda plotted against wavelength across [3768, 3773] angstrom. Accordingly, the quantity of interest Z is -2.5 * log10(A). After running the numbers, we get -3.51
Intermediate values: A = 25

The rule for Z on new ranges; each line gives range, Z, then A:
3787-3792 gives -3.67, 29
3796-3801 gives -3.29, 21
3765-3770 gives -3.33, 21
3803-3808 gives -3.84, 34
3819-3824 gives -3.24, 20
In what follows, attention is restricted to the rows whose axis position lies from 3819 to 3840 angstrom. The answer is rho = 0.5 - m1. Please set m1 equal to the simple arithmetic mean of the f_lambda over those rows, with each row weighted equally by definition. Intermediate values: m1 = 3.3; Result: -2.8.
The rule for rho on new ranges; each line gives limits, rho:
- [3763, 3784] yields -5.6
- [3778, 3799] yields -5.8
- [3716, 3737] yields -4.6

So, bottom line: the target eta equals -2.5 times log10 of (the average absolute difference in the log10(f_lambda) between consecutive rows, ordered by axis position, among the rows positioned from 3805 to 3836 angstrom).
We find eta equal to 2.37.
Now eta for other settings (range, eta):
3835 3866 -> 2.43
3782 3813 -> 2.91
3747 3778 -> 2.38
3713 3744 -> 2.32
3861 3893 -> 2.18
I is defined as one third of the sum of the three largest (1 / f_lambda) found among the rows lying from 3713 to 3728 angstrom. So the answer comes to 0.25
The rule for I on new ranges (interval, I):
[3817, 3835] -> 0.40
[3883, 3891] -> 0.27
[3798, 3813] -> 0.24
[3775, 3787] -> 0.15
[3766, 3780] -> 0.22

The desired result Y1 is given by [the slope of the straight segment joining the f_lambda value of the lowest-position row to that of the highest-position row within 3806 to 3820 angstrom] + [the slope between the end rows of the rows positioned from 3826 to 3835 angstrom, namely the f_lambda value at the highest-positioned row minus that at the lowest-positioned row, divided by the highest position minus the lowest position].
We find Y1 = -0.03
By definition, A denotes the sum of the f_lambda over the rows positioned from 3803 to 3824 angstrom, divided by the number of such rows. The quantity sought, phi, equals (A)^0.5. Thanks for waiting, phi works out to 2.4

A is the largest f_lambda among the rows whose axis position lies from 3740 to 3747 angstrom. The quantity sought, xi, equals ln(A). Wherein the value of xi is 1.9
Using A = 6.62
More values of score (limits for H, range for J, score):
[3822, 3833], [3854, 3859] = 4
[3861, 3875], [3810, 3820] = -1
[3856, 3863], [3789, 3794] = 8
